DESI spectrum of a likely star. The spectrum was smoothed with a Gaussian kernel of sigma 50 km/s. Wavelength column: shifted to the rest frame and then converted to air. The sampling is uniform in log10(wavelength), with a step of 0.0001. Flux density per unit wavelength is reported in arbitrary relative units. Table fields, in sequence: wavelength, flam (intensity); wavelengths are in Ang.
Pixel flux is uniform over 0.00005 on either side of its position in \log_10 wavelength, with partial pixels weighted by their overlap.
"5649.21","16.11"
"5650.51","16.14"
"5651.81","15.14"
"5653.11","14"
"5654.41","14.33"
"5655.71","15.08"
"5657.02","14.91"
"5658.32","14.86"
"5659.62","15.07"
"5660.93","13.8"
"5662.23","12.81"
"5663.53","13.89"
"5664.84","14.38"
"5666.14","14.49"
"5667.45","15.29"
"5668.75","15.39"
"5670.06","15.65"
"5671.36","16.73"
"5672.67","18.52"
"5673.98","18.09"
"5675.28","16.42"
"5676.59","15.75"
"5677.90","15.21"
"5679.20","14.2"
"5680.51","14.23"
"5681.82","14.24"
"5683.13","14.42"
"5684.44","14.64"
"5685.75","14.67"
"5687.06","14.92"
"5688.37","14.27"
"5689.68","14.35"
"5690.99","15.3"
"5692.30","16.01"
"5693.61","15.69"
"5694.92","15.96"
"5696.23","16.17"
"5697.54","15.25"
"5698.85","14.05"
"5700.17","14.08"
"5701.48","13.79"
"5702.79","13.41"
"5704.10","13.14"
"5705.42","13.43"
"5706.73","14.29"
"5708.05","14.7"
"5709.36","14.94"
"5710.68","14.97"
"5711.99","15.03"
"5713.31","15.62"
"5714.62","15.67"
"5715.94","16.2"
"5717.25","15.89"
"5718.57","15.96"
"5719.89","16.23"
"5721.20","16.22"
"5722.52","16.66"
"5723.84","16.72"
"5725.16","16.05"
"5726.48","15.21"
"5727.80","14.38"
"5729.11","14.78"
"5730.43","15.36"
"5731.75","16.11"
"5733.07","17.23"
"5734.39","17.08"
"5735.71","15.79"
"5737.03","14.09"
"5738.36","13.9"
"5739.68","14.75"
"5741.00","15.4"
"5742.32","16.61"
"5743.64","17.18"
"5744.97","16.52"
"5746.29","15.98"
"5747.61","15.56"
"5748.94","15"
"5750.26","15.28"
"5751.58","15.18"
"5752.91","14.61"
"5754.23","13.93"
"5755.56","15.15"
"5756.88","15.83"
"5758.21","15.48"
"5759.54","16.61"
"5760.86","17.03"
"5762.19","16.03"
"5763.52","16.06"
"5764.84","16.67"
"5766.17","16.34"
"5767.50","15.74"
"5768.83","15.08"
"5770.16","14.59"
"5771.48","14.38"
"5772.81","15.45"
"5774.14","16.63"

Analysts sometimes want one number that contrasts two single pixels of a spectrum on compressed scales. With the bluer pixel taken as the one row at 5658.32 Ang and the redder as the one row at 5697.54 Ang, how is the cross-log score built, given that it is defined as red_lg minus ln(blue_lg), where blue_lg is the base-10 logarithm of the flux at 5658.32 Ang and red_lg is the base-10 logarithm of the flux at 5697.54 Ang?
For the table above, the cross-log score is 1.02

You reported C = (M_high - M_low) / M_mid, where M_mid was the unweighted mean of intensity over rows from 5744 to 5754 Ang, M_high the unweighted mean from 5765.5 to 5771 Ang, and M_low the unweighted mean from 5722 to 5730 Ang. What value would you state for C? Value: -0.013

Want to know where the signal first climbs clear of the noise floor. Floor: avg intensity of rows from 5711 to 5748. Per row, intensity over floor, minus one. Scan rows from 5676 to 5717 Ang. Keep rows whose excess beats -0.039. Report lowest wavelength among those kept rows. 5676.59 Ang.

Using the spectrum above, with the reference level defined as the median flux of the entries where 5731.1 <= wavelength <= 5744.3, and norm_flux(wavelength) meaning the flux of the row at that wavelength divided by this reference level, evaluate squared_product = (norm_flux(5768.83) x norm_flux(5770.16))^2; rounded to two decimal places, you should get 0.75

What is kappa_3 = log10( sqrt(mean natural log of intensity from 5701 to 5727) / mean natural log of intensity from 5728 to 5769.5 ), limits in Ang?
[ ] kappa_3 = -0.222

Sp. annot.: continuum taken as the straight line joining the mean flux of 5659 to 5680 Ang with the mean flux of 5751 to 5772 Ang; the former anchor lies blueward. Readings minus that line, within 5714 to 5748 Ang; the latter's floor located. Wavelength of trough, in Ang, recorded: 5738.36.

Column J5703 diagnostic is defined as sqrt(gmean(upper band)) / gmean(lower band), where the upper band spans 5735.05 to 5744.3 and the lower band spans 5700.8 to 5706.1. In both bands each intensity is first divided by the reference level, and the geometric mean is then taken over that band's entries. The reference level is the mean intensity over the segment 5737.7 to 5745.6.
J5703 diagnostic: 1.16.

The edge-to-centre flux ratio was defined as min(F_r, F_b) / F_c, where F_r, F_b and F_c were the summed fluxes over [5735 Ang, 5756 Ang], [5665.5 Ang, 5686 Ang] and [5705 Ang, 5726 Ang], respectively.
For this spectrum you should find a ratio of 0.99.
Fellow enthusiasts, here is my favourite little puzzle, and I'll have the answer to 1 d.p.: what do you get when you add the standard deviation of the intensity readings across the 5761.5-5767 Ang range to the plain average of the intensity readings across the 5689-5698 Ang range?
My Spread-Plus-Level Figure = 15.8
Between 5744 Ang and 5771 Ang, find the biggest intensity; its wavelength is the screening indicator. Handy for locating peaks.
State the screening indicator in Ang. 5760.86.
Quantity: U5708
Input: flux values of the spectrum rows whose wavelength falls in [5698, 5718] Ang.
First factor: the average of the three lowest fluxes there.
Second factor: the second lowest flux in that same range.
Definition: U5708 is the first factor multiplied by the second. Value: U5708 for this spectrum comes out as 179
